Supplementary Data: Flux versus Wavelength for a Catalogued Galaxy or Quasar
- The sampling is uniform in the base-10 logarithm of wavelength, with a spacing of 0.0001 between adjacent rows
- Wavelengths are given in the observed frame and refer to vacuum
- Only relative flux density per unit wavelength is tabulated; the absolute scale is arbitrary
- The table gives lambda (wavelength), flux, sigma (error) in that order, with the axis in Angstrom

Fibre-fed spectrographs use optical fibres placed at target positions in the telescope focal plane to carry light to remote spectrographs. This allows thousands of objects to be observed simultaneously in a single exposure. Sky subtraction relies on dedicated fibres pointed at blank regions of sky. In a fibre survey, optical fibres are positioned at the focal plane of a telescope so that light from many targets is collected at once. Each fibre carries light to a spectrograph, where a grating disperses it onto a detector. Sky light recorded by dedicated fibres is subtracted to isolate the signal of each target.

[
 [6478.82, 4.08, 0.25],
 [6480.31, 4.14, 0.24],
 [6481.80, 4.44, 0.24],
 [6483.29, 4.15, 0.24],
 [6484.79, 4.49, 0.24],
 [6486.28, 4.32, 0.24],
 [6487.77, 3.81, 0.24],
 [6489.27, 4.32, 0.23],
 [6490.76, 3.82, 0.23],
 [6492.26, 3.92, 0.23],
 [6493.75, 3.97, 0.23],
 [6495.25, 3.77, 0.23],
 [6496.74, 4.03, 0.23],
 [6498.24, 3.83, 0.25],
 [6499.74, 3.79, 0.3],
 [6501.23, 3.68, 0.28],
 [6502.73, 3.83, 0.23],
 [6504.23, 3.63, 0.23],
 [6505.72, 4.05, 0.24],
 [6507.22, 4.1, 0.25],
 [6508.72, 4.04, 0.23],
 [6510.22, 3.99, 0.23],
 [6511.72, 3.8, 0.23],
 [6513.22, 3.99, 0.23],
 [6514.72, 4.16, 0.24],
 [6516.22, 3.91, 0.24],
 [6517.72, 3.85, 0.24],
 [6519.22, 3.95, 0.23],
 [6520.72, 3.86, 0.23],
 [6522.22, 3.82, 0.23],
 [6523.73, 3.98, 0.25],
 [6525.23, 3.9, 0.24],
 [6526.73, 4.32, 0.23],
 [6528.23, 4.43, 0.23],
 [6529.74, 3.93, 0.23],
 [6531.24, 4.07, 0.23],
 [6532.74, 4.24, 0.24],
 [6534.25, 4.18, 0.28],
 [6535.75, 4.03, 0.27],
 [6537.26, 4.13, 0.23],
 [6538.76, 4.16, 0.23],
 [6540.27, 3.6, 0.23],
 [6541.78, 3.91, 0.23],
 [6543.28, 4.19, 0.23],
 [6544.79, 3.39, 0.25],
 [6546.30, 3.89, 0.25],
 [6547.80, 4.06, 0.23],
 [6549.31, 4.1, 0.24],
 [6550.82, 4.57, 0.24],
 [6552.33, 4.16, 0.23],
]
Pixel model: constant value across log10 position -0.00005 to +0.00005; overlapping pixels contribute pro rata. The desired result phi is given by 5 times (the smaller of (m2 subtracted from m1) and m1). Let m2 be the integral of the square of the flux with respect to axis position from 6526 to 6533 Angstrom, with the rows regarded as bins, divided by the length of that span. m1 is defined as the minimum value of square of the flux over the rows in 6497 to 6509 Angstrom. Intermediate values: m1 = 13.2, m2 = 17.6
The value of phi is -22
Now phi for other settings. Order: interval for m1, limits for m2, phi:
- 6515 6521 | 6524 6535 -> -12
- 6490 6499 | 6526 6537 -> -16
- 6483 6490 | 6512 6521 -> -6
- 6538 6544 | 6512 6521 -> -13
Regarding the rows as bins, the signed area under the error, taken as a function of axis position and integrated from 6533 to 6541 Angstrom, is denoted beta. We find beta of 1.98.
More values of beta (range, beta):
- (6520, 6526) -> 1.42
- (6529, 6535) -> 1.47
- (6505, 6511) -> 1.42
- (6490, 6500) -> 2.40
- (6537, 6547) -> 2.36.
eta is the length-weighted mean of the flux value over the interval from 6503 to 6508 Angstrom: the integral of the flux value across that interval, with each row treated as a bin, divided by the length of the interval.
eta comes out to 3.92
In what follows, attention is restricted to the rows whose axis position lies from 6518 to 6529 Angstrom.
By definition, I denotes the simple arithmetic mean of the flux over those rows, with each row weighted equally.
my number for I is 4.04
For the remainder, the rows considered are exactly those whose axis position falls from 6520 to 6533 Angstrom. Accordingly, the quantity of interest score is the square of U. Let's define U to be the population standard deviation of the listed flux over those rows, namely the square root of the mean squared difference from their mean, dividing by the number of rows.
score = 0.043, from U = 0.21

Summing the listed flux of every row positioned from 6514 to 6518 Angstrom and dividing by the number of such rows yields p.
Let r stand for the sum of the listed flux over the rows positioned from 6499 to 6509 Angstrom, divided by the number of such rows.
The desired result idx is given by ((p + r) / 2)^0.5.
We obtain 1.98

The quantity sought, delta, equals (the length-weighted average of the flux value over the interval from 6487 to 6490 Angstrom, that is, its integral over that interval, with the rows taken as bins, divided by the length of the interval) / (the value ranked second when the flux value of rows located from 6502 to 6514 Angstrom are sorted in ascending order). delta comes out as 1.07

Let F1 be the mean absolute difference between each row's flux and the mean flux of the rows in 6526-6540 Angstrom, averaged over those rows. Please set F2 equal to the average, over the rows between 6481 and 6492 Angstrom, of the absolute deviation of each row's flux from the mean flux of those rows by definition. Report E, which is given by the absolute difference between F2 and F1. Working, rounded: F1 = 0.113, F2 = 0.23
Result 0.12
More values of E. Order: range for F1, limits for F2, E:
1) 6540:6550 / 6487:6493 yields 0.04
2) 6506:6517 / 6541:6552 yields 0.16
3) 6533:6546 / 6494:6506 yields 0.13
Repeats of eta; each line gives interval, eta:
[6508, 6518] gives 3.97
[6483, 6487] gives 4.34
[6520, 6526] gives 3.89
